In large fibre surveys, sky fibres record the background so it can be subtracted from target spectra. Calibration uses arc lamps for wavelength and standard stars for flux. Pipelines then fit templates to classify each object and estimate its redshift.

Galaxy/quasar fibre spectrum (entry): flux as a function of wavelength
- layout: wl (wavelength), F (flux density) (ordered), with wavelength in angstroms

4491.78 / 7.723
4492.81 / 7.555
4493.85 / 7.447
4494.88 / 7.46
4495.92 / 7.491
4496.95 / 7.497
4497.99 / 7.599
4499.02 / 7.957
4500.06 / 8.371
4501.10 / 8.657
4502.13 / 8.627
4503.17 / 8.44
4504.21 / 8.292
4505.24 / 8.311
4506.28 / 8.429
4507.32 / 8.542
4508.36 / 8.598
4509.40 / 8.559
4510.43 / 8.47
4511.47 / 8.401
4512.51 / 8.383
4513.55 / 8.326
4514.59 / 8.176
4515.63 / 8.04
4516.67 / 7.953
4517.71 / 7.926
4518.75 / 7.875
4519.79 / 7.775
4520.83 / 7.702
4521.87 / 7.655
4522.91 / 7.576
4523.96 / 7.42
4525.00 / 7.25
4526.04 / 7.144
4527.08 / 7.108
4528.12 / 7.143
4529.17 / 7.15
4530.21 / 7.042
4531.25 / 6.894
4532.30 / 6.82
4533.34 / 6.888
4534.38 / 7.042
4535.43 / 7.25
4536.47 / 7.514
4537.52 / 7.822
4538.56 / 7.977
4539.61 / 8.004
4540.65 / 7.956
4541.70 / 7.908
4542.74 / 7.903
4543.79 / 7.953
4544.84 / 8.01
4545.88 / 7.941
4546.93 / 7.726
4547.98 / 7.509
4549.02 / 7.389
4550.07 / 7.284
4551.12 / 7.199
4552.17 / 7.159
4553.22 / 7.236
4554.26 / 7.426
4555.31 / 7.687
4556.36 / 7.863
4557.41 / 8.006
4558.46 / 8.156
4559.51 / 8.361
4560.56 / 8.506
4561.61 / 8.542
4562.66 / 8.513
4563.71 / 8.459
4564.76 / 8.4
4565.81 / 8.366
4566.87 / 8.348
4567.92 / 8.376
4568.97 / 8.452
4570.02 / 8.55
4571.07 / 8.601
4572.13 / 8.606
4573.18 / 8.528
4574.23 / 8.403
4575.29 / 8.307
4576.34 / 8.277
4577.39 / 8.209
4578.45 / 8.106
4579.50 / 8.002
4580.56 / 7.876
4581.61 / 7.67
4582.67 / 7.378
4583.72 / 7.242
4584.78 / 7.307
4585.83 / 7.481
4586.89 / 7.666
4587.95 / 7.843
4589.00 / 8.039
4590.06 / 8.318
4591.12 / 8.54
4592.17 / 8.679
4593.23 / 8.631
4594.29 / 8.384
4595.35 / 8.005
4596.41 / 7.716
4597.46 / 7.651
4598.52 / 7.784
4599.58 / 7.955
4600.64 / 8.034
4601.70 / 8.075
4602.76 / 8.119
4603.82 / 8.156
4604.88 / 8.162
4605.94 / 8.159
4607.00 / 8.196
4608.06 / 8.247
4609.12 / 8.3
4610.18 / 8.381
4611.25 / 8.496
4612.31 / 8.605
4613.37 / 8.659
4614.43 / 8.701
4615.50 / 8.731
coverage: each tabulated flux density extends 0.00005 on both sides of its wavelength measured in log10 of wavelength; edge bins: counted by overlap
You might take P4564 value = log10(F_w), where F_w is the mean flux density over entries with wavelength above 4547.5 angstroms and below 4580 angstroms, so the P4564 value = 0.908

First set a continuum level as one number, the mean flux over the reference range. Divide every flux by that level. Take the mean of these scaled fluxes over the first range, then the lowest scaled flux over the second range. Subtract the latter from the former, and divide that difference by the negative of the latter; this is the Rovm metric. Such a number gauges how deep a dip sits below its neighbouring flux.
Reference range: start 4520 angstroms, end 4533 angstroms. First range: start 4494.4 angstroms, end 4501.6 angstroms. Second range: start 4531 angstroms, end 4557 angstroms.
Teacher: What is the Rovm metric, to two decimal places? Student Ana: -0.15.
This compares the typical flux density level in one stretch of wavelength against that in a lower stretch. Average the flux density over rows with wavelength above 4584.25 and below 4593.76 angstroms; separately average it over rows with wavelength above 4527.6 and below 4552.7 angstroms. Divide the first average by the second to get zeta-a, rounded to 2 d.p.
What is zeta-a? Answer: 1.08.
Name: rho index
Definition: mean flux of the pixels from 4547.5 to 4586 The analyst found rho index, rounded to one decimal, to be 8.0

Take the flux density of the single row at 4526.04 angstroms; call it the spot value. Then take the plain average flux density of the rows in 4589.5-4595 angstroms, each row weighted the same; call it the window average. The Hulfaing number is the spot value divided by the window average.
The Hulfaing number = 0.84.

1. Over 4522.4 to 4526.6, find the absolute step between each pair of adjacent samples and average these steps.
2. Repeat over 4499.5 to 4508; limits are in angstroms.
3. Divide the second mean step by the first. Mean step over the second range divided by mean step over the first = 0.9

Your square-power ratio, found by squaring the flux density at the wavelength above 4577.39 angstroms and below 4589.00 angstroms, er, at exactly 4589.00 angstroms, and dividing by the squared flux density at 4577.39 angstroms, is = 0.96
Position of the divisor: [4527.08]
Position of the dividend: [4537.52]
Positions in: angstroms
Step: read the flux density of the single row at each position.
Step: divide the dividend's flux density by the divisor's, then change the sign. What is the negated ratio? -1.10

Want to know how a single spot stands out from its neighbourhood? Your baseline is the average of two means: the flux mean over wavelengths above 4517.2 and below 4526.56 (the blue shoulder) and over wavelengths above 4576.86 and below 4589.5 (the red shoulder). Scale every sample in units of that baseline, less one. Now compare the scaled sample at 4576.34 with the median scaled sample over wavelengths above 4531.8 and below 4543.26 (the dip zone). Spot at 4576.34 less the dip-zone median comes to 0.06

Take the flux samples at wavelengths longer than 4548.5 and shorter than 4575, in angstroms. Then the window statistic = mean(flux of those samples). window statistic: 8.10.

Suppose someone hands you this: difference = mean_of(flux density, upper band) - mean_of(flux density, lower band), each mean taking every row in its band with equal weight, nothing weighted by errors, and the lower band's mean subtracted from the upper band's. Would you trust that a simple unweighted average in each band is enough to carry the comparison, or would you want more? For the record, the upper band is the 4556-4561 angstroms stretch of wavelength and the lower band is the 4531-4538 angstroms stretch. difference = 1.0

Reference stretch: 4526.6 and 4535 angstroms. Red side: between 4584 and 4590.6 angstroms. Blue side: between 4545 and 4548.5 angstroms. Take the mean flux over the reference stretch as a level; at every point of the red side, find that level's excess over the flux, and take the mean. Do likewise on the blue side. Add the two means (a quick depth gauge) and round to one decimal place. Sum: -1.5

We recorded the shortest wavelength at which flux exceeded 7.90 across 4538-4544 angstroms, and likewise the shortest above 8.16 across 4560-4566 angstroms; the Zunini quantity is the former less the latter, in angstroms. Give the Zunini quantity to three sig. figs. -22.0 angstroms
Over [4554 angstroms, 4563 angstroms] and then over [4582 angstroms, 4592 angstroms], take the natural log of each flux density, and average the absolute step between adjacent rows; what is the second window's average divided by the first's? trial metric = 1.3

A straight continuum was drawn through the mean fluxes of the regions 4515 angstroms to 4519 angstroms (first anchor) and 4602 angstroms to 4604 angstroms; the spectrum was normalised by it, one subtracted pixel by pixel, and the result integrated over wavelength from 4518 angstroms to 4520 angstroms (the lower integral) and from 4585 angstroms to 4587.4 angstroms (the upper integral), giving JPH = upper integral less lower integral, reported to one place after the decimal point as -0.1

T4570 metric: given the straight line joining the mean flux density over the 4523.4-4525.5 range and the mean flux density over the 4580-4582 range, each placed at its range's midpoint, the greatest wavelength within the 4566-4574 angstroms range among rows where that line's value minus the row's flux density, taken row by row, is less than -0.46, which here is 4573.18 angstroms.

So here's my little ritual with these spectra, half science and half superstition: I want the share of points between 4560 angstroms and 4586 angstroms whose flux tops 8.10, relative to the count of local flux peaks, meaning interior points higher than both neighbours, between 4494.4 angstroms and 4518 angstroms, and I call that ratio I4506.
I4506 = 0.36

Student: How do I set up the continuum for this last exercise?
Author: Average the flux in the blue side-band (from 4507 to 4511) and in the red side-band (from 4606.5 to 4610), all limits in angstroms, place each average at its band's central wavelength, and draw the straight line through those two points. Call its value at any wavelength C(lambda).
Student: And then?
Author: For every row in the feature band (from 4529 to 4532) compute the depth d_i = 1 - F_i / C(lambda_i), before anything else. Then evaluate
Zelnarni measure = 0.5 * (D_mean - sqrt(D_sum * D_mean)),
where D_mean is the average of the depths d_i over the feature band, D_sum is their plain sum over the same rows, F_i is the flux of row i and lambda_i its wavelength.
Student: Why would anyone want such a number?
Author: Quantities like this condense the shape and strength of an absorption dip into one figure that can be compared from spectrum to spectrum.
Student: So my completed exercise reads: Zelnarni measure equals -0.063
